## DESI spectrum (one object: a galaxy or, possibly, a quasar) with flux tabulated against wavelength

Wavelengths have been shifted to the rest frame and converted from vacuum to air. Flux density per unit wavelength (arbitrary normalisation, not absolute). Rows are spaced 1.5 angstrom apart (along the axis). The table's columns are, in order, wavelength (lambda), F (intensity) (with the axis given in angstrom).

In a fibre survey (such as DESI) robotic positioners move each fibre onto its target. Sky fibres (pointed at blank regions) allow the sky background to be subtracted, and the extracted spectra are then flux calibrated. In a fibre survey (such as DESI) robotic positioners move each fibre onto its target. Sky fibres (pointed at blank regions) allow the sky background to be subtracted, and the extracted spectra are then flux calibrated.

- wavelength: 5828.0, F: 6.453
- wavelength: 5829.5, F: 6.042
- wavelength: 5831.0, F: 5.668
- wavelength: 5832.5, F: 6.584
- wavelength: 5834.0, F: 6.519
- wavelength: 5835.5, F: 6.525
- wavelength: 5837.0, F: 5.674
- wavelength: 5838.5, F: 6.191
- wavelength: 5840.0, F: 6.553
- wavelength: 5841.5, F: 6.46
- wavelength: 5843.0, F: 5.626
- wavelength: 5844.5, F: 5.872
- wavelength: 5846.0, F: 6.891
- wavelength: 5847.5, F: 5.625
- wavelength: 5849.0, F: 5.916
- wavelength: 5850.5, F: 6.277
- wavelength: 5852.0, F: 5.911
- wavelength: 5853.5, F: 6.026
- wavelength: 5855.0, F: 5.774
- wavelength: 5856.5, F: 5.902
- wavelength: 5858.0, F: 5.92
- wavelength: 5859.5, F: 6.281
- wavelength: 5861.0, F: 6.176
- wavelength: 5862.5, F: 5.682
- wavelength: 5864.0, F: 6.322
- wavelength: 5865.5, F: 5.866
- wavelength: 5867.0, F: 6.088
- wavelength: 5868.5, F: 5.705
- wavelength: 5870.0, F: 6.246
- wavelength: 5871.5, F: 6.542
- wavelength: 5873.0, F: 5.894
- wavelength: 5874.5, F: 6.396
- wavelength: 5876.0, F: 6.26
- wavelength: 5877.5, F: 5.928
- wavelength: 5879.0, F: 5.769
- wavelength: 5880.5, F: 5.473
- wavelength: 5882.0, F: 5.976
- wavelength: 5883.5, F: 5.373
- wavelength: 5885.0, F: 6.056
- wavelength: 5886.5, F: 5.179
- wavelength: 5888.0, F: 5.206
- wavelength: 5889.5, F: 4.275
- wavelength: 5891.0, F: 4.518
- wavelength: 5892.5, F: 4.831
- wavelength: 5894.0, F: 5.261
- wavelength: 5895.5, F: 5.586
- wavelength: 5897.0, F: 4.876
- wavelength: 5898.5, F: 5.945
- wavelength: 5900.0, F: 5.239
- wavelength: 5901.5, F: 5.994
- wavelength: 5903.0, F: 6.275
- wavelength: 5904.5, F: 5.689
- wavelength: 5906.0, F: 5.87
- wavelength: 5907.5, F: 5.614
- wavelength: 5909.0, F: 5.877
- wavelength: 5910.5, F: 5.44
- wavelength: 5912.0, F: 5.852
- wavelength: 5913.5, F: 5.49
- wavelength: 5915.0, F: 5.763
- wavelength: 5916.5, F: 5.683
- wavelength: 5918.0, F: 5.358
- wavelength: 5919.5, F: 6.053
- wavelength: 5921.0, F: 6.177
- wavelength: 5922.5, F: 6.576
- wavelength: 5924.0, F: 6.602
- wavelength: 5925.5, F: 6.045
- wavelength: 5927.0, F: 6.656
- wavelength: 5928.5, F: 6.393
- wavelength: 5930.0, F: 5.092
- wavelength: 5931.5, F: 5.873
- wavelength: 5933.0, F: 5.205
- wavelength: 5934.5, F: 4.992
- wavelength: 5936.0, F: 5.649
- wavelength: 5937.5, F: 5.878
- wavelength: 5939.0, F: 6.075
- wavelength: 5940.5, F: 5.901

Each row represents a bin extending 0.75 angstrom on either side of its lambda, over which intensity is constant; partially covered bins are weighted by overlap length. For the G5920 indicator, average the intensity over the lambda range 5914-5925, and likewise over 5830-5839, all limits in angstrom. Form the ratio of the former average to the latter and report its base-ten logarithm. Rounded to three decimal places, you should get -0.012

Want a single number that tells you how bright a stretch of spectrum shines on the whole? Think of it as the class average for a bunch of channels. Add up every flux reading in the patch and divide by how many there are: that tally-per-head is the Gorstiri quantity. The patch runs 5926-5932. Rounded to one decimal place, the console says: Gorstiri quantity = 6.0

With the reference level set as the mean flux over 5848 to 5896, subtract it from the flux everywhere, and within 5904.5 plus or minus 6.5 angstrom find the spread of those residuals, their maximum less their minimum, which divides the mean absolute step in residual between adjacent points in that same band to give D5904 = 0.42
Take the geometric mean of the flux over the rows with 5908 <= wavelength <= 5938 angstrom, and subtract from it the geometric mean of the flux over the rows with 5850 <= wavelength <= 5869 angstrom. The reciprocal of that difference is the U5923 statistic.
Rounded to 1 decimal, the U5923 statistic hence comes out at -5.6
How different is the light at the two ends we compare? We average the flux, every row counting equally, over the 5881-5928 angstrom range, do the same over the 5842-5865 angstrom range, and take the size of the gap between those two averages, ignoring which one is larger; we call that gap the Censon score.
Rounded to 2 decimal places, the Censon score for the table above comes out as 0.36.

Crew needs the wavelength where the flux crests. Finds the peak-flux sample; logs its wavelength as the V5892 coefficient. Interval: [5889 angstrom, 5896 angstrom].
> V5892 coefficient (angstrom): 5895.5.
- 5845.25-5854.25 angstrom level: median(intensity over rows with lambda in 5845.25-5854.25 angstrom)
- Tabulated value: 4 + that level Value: 10.0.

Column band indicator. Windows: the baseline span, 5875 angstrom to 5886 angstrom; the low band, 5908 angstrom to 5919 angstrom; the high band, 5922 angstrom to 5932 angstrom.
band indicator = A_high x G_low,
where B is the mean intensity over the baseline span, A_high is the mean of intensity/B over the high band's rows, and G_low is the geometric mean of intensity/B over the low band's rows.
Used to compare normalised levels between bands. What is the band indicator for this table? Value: 1.02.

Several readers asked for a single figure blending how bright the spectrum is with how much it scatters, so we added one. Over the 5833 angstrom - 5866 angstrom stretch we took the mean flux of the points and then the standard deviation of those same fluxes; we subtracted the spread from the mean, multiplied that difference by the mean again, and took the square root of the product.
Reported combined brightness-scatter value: 5.92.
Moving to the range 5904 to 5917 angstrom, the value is 5.62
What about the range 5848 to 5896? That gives 5.50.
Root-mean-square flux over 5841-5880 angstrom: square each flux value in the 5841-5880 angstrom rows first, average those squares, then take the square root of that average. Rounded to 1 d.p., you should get 6.1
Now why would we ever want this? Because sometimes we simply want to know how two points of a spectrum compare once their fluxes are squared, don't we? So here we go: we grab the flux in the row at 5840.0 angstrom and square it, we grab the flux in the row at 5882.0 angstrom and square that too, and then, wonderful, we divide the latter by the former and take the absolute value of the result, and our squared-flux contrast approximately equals 0.83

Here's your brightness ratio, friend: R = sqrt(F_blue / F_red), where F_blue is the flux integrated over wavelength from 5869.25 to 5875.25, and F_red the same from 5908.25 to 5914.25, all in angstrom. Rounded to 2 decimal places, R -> 1.05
